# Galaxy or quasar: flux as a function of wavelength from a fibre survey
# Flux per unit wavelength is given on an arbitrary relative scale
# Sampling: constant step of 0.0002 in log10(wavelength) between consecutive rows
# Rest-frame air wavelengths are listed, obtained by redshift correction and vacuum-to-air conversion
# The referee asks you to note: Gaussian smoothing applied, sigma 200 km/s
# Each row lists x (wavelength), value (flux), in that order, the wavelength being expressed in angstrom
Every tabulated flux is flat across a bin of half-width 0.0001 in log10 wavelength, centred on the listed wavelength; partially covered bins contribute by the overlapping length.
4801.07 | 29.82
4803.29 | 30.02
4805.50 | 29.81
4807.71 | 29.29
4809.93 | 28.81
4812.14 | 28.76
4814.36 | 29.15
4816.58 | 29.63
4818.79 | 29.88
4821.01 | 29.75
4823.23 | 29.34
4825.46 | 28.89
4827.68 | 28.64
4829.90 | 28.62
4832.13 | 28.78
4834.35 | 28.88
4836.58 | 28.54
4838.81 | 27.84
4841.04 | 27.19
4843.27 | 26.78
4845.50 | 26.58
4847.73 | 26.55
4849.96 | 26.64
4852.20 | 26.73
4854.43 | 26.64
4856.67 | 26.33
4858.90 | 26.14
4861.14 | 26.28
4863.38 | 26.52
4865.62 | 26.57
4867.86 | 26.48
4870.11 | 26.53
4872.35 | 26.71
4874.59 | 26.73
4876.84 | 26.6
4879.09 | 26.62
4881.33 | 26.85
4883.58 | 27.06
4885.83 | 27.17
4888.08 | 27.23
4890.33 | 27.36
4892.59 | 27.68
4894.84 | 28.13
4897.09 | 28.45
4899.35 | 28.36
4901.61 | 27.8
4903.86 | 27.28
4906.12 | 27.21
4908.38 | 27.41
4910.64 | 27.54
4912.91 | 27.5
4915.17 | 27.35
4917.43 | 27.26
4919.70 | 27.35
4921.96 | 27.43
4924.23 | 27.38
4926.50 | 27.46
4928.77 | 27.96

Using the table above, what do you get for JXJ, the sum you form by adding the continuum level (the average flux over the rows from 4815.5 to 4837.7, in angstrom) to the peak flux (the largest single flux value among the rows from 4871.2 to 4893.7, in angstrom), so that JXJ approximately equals 56.8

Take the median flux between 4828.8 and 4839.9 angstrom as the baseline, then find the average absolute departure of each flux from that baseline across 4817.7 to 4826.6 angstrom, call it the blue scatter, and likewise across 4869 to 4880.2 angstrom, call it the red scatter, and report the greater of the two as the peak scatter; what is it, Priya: 1.98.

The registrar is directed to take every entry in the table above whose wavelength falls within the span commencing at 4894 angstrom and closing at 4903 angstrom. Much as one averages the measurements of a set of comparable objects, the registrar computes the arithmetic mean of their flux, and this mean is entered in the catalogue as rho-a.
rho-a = 28.2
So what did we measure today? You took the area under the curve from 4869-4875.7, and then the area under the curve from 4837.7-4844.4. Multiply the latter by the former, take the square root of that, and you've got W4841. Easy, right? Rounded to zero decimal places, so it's 181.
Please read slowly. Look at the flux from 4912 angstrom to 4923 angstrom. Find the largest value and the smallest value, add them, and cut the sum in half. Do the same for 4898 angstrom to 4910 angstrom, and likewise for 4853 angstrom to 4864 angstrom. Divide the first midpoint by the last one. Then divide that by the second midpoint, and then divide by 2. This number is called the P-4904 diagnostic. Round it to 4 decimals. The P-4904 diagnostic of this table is 0.0187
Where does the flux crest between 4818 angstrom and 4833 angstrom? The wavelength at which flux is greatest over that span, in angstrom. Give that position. 4818.79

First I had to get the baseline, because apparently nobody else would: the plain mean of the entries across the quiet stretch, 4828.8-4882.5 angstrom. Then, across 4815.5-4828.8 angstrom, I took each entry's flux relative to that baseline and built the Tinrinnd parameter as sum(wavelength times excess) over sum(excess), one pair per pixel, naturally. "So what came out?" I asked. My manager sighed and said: 4821.5 angstrom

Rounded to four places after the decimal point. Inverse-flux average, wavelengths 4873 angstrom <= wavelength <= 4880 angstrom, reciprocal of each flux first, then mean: 0.0375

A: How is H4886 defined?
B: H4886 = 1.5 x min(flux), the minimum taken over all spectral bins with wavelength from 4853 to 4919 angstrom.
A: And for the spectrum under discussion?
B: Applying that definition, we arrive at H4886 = 39.2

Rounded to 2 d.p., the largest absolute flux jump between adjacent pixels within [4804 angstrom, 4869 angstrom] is 0.70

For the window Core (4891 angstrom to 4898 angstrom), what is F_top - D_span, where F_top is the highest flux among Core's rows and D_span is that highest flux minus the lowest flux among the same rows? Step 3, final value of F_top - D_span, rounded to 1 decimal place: 27.7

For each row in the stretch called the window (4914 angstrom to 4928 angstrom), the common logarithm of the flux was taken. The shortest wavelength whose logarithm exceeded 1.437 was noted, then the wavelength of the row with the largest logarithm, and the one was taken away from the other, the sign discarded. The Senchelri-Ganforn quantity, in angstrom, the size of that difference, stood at 4.5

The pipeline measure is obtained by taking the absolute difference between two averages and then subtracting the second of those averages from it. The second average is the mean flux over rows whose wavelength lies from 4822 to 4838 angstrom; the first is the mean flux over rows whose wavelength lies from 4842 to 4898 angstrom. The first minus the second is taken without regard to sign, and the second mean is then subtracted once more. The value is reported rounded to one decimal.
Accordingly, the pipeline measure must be -26.9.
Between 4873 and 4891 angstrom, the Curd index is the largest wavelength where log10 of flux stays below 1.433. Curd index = 4883.58 angstrom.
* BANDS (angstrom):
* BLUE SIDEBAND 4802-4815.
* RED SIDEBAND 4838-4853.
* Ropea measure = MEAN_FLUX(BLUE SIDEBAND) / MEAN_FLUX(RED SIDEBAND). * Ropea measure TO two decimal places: 1.09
